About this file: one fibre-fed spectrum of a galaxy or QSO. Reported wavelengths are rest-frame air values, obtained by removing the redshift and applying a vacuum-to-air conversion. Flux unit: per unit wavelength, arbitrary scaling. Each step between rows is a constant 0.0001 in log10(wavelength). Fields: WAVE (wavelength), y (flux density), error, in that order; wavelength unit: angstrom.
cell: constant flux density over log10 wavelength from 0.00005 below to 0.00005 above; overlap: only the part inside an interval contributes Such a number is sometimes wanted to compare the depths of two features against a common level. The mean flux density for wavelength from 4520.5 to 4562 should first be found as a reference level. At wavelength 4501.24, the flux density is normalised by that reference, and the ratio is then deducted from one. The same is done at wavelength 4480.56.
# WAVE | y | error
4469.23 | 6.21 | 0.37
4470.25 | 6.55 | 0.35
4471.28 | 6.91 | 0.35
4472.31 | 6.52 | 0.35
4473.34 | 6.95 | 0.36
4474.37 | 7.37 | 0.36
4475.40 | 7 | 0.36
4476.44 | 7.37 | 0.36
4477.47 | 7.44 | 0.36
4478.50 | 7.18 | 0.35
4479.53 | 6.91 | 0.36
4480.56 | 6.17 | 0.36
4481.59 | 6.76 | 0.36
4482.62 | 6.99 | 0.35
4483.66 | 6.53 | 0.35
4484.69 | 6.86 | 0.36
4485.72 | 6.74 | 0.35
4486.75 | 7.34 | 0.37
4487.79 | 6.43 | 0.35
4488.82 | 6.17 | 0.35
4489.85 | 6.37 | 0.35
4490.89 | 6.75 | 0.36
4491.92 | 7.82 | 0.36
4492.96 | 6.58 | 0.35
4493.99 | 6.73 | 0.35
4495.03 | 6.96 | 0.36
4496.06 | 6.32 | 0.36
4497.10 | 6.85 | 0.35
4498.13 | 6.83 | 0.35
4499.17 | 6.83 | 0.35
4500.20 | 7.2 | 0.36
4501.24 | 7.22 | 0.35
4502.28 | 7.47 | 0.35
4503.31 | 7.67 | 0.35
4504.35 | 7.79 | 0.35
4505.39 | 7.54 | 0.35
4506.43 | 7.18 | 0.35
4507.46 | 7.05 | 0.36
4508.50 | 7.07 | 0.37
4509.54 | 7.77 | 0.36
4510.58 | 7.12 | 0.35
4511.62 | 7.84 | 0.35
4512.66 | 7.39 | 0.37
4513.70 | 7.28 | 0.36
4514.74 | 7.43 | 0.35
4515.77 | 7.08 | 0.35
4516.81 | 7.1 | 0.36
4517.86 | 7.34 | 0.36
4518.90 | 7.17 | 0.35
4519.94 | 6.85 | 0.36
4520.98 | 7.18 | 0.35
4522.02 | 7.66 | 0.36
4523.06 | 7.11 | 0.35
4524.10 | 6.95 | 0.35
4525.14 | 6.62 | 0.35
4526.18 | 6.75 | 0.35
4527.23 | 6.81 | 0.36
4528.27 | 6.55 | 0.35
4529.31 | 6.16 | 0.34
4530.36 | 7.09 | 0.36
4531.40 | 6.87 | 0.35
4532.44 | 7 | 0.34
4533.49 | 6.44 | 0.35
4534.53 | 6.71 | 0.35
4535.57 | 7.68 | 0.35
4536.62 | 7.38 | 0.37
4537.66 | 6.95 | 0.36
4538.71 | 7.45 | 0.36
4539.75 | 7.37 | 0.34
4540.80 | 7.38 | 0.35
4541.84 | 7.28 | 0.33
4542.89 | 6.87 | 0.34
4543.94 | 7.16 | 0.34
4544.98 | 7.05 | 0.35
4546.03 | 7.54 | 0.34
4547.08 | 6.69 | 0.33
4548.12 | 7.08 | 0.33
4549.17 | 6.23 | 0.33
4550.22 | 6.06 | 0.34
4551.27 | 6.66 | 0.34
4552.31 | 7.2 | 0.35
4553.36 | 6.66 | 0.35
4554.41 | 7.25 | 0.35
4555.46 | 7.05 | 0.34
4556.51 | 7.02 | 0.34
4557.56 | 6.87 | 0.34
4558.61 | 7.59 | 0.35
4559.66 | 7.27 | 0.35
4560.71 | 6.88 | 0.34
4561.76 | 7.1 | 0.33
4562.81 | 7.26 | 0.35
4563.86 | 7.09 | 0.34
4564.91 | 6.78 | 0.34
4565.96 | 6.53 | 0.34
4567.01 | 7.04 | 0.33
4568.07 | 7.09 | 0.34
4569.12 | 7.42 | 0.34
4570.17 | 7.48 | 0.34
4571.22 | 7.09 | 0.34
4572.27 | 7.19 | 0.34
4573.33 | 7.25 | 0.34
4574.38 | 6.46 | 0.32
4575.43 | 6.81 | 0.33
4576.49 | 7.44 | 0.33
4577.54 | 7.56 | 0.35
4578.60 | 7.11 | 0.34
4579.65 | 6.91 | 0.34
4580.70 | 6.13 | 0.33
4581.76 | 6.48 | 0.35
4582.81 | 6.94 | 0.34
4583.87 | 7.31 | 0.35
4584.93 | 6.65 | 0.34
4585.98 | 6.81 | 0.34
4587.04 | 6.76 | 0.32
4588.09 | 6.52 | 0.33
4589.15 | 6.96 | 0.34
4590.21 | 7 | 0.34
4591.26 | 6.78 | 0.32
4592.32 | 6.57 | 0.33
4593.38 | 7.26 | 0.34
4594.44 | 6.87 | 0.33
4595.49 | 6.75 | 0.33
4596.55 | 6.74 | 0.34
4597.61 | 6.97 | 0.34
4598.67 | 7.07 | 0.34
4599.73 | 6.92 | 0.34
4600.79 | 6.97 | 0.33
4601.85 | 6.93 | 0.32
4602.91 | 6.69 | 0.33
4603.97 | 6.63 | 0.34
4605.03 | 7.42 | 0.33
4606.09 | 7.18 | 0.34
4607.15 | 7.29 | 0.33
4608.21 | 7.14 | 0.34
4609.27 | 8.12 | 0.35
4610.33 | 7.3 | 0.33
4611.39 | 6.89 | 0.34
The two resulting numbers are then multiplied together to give -0.0039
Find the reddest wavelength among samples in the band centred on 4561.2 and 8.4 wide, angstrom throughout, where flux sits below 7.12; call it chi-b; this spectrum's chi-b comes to 4564.91 angstrom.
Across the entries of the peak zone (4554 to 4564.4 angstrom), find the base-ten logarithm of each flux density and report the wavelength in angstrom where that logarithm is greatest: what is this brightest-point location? 4558.61 angstrom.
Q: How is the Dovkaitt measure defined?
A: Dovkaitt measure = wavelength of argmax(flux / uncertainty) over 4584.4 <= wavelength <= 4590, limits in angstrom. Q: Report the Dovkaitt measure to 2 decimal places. 4587.04 angstrom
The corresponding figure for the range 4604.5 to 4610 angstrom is 4609.27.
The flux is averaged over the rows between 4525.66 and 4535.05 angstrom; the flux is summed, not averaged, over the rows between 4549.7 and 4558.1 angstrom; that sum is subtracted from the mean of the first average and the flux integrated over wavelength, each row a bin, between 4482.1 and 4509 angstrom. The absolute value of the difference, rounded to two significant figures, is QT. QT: 42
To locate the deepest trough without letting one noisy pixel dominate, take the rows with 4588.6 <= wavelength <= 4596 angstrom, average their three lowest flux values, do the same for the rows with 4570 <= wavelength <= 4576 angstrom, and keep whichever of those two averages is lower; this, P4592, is 6.7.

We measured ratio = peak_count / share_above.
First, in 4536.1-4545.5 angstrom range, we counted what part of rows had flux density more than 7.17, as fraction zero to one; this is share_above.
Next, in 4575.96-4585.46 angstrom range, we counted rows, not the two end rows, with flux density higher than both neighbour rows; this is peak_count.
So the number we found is 3.6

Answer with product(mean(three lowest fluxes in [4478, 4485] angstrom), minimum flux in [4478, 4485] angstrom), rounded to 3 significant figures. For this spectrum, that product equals 40.0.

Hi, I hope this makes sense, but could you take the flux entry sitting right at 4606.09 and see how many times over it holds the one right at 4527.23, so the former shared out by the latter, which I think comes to 1.05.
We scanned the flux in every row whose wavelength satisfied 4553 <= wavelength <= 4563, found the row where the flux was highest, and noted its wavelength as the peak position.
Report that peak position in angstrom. 4558.61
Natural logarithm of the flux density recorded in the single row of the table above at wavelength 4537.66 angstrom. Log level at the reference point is 1.94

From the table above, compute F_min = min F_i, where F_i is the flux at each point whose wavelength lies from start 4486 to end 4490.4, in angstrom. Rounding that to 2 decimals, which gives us 6.17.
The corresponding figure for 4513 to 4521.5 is 6.85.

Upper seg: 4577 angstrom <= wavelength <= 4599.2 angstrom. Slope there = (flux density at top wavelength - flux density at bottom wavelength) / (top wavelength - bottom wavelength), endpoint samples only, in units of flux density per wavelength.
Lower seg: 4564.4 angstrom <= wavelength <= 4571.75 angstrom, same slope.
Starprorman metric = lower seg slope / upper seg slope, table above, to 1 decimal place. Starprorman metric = -2.1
